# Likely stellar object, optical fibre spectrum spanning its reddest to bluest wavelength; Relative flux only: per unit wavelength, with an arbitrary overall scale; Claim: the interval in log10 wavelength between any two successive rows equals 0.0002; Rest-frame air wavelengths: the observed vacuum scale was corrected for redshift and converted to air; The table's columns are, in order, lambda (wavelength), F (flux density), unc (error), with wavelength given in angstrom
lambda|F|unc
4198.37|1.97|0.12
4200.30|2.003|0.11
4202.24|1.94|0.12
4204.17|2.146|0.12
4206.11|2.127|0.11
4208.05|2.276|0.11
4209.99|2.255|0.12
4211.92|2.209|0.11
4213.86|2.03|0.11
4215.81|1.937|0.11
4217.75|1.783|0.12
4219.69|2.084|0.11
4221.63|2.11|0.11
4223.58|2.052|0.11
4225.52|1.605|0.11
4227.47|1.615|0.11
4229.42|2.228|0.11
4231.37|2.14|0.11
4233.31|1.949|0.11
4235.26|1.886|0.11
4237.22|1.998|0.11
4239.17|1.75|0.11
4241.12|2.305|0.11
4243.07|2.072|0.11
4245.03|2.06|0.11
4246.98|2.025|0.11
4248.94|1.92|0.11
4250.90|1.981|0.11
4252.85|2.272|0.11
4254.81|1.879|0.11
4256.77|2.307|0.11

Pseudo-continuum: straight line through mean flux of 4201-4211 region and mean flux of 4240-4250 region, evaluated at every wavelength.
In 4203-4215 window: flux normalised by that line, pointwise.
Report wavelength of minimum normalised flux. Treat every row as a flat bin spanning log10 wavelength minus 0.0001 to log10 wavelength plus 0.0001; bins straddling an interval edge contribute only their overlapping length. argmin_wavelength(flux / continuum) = 4213.86 angstrom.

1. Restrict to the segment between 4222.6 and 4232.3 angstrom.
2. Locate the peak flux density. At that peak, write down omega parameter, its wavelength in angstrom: 4229.42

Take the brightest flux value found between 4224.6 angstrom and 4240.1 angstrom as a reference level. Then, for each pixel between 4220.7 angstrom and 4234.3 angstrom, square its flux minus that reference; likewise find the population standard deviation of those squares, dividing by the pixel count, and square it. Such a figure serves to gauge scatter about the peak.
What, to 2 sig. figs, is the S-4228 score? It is 0.026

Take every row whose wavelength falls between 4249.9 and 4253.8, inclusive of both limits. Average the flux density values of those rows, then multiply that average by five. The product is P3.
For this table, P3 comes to 10.6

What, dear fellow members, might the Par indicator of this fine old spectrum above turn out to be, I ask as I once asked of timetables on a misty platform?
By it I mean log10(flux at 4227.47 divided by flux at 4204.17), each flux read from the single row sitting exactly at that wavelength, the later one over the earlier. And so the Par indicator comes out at -0.12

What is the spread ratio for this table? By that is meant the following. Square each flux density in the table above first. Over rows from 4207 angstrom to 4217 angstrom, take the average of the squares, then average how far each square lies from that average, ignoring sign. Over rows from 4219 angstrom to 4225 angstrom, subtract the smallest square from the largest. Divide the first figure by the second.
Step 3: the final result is 2.2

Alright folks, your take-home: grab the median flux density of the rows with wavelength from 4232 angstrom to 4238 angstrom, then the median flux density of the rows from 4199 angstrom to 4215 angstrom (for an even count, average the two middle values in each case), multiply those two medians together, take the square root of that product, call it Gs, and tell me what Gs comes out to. 2.04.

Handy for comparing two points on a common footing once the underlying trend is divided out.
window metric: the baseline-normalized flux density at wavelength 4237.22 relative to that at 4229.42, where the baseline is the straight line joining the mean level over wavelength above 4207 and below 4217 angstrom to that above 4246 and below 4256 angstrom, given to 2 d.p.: 0.91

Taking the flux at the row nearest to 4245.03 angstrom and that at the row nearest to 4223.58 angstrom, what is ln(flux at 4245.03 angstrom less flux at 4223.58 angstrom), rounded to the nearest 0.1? -4.8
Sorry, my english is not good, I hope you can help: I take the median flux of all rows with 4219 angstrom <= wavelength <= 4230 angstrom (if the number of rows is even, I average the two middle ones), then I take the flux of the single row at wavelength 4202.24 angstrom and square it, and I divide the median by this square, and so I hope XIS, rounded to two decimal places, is 0.55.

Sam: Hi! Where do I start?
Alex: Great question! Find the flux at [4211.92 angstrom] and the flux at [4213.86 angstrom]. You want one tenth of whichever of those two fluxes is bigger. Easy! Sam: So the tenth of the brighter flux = 0.221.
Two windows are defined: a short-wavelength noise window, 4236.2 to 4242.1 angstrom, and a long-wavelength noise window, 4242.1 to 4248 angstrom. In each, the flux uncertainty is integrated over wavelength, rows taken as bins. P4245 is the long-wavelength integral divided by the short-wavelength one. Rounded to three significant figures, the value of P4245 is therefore 1.00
